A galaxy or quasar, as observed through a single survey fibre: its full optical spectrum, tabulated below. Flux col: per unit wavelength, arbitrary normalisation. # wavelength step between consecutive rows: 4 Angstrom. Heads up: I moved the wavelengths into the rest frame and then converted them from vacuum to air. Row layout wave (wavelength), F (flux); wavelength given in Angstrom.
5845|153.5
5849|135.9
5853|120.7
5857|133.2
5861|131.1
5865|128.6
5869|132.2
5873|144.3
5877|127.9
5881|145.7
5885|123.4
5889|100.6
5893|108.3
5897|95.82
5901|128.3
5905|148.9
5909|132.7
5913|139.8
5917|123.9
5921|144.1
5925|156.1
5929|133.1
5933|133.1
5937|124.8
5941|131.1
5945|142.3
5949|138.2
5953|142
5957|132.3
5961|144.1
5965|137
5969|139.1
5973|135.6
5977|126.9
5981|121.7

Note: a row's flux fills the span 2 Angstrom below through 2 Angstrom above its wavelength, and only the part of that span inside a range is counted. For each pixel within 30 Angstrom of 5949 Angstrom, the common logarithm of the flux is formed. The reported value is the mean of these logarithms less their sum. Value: -30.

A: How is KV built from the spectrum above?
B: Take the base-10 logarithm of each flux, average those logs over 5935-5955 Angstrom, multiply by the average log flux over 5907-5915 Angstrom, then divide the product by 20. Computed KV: 0.228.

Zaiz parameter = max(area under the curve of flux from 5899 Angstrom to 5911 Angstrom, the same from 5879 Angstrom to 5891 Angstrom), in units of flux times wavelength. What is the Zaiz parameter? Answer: 1640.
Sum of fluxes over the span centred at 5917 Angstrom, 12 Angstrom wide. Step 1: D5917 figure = 408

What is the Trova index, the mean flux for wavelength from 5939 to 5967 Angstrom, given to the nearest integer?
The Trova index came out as 138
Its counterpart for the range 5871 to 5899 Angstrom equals 121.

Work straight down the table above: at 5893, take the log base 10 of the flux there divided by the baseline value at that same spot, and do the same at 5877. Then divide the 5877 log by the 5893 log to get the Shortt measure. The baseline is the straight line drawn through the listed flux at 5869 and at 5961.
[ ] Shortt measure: 0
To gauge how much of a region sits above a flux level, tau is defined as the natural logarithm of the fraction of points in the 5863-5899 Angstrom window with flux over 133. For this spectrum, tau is -1.5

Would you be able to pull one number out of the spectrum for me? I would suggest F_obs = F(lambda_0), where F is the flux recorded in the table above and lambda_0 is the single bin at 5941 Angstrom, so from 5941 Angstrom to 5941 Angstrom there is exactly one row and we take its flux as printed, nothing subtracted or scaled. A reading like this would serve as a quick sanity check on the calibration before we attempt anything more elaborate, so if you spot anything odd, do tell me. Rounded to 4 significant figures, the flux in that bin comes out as 131.1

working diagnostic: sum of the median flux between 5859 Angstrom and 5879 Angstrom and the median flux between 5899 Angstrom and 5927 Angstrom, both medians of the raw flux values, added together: 271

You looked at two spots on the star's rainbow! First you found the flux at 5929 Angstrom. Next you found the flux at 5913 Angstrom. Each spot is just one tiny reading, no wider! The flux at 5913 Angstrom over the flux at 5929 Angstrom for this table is 1.05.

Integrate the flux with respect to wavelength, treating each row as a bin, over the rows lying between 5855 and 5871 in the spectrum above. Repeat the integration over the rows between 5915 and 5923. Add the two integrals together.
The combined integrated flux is 3172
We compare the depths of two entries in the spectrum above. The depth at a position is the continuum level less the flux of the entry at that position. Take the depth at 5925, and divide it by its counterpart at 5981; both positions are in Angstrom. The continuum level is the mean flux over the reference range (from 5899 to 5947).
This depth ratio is -1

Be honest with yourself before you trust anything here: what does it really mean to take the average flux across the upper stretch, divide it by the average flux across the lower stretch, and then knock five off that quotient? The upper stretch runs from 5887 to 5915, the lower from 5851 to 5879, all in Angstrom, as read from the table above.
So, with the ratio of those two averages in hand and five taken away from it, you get -4.07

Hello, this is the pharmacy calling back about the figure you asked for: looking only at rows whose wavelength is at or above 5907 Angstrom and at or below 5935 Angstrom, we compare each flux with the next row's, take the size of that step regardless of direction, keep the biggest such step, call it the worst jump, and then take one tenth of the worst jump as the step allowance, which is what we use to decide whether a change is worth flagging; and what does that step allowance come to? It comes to 2.3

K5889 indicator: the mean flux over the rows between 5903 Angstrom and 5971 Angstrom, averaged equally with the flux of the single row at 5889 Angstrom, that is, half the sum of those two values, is 119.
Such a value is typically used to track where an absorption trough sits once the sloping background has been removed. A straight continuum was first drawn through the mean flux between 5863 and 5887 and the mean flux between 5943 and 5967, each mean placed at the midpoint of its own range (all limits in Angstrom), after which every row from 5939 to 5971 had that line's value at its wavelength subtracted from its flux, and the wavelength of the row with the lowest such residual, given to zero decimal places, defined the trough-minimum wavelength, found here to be 5941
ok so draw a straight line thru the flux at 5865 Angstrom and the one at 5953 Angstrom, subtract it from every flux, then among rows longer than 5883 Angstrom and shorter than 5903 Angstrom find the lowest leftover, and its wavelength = 5897 Angstrom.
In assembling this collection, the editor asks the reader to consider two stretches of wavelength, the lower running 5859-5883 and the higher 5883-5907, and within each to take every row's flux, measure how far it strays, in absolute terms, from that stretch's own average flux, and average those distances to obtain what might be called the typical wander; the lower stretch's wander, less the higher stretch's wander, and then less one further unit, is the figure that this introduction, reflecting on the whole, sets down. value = -10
